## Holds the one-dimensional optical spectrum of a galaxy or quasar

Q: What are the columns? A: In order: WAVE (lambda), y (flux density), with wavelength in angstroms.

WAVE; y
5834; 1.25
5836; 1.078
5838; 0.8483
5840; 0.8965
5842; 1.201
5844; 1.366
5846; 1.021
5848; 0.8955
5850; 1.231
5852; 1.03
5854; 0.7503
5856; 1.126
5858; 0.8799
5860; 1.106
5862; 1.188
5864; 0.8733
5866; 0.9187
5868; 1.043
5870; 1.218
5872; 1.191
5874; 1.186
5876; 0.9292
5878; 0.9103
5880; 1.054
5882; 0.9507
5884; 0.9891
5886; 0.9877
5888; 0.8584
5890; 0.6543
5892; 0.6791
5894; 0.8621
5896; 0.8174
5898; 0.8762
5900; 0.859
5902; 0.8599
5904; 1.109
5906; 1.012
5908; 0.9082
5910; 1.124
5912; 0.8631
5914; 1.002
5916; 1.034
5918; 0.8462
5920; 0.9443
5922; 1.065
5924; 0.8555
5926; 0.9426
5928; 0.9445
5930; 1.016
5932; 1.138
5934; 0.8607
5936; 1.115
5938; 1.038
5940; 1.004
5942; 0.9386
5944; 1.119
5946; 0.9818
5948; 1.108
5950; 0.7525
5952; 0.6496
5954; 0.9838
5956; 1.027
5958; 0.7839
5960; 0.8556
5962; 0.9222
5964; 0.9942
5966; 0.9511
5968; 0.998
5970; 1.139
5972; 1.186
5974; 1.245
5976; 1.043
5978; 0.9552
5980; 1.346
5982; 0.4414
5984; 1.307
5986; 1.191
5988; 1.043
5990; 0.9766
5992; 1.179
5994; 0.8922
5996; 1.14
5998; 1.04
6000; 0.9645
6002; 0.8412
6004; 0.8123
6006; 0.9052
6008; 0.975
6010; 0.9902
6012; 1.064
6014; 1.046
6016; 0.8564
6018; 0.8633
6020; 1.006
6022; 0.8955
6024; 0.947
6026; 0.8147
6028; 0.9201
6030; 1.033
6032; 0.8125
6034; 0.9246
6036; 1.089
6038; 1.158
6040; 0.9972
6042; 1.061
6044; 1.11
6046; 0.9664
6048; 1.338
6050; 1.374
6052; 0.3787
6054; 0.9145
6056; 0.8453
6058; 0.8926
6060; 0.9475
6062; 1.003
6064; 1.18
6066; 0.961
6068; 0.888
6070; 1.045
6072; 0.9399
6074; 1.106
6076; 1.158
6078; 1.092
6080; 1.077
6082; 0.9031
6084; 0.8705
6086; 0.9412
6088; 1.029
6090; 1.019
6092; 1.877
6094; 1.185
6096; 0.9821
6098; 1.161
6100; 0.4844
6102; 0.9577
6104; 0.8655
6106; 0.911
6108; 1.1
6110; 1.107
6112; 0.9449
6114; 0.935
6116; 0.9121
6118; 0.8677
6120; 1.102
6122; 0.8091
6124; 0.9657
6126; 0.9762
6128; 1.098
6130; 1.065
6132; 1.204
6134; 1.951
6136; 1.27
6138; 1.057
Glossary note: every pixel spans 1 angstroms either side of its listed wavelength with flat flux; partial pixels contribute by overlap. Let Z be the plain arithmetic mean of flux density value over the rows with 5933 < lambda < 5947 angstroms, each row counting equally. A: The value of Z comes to 1.01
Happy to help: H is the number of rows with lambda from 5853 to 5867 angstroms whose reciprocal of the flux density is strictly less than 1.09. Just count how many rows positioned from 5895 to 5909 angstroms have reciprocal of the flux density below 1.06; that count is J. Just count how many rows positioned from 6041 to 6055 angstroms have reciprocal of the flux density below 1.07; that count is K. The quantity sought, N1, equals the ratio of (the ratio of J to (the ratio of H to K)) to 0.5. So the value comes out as 5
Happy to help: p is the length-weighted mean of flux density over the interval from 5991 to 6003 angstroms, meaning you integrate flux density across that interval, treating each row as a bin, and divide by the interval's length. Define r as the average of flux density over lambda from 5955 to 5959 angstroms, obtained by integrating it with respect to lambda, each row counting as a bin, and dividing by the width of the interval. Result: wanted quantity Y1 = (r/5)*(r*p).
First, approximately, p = 1.01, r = 0.91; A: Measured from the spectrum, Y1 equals 0.17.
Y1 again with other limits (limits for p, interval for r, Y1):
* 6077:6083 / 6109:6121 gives 0.20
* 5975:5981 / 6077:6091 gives 0.22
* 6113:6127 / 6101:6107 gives 0.16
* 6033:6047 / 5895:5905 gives 0.17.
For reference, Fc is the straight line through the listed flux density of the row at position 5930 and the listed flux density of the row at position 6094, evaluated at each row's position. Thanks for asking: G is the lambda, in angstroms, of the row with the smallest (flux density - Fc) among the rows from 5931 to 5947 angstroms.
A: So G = 5934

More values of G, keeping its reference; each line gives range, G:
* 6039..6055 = 6052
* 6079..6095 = 6084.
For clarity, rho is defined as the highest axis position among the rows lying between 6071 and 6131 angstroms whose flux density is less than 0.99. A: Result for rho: 6126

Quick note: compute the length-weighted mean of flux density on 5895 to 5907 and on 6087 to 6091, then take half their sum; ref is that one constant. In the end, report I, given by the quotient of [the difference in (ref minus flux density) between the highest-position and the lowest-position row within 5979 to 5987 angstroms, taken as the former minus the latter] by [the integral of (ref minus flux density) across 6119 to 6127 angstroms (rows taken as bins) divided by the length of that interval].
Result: 16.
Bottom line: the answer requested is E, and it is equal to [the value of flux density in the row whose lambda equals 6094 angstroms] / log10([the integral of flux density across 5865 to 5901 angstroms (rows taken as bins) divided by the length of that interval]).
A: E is -47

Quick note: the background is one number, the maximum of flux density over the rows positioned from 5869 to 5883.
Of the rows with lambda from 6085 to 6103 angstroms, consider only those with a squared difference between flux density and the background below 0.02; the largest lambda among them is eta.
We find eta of 6098 angstroms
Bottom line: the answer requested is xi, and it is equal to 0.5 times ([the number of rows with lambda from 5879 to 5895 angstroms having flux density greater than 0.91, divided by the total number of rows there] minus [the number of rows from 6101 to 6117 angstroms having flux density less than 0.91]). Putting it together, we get -0.25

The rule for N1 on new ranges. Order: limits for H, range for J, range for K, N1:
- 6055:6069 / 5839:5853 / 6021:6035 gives 5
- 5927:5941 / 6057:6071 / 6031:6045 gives 8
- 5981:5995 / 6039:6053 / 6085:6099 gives 17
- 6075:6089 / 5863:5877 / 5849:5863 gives 8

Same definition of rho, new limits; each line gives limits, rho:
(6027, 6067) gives 6066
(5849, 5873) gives 5866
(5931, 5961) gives 5960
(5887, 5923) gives 5920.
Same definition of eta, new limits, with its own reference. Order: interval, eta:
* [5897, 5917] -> 5910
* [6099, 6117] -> 6110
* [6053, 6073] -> 6064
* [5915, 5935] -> 5932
